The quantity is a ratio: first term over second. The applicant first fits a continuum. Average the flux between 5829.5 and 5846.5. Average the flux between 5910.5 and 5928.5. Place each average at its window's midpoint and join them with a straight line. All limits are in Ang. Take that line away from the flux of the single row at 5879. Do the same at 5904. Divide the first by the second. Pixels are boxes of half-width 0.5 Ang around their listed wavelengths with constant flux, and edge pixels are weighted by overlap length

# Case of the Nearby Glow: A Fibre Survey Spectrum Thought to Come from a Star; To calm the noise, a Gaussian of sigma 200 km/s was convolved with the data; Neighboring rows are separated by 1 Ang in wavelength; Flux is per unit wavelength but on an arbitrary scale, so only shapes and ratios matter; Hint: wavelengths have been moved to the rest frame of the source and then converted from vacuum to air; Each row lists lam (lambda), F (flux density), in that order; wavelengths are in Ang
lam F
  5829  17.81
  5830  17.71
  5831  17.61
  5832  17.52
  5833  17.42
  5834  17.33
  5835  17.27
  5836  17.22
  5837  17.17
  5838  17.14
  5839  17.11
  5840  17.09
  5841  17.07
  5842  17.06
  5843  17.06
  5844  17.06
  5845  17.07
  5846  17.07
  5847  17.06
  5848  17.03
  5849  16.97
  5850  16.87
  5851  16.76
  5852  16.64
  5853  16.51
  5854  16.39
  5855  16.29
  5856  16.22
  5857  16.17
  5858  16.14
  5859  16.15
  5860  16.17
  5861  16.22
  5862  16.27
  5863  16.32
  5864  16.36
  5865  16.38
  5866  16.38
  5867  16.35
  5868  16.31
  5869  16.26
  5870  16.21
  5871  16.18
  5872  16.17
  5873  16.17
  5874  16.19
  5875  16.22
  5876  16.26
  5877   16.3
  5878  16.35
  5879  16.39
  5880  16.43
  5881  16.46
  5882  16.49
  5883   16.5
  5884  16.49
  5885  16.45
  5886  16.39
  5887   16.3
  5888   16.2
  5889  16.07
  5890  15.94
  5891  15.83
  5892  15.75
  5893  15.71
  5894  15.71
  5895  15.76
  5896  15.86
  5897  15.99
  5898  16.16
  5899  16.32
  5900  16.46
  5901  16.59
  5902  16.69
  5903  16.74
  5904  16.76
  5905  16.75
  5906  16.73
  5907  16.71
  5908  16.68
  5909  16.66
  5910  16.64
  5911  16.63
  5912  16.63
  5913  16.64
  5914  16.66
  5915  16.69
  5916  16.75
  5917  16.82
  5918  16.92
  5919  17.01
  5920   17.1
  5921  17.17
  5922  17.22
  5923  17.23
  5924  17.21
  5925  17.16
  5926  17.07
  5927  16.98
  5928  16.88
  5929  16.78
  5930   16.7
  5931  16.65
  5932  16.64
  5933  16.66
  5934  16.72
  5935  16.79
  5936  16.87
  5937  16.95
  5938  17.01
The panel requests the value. 3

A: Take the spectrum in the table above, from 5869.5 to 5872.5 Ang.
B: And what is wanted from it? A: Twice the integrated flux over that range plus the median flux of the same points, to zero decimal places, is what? 113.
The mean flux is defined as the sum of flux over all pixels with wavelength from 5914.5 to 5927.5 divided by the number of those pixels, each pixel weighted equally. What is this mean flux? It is 17.0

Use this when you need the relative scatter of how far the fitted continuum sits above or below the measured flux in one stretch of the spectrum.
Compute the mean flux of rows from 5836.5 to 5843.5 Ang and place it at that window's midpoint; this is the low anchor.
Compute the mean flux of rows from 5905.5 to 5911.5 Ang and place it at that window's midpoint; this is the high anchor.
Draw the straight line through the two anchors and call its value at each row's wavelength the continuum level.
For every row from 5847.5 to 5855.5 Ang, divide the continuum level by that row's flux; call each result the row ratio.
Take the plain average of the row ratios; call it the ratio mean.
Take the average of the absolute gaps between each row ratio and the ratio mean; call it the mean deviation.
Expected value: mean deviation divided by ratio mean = 0.0128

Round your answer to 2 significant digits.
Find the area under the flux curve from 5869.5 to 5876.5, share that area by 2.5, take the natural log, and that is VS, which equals 3.8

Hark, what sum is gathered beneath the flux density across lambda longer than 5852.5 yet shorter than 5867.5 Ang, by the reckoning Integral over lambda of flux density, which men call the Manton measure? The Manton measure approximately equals 244.3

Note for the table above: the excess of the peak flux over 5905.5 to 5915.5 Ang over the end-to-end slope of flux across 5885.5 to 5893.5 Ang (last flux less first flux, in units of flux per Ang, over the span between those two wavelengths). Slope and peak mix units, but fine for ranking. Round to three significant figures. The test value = 16.8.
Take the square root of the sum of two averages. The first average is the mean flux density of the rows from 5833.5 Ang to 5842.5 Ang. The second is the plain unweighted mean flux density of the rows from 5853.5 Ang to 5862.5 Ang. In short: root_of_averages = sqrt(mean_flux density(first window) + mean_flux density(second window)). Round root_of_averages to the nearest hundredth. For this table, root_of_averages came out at 5.78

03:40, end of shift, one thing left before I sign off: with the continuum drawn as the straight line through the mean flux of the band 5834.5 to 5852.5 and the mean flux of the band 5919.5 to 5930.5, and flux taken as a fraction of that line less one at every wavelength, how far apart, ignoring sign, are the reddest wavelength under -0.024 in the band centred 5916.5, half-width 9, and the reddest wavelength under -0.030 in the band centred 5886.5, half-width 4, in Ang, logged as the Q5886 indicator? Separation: 22 Ang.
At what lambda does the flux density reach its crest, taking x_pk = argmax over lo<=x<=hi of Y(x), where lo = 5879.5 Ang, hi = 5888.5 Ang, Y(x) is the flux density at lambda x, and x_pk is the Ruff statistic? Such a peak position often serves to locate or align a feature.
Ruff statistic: 5883 Ang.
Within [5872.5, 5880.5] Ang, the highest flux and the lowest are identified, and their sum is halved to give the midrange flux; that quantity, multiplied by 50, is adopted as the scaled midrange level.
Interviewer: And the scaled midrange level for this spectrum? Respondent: 815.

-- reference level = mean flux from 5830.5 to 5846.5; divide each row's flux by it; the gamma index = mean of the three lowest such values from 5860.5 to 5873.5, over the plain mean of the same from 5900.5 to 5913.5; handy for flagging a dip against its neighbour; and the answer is 0.97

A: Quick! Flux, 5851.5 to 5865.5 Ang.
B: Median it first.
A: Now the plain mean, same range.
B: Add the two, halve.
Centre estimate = 16.3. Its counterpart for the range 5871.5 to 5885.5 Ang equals 16.4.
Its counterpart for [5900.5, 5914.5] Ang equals 16.7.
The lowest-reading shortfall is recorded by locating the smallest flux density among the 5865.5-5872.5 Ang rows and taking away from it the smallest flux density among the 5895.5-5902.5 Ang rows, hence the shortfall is 0.3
